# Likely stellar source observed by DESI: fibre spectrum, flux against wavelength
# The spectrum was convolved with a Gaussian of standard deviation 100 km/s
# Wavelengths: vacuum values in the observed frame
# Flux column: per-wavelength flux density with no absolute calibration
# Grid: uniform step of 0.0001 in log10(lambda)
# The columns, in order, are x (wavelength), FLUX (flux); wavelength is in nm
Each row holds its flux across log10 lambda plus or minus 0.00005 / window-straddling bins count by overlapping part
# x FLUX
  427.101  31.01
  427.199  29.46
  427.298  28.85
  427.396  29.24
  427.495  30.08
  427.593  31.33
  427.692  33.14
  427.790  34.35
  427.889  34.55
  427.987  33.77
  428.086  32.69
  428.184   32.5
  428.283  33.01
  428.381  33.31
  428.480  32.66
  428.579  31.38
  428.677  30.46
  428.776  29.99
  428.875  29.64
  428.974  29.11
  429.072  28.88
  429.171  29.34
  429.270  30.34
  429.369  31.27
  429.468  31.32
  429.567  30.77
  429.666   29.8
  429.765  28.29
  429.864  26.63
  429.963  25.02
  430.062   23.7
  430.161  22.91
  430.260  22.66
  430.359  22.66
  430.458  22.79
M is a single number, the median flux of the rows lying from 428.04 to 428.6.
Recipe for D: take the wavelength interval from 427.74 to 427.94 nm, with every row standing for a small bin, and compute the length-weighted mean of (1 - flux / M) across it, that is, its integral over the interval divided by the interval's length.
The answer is -0.054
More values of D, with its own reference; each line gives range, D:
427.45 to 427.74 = 0.035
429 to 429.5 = 0.078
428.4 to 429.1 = 0.067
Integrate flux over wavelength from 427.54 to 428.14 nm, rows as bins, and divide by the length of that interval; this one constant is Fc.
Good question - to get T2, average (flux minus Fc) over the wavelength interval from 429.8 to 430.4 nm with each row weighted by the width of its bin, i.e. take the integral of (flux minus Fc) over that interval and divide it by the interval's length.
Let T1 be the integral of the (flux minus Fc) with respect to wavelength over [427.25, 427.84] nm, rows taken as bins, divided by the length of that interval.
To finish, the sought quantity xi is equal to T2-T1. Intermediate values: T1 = -2.1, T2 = -9.3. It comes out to -7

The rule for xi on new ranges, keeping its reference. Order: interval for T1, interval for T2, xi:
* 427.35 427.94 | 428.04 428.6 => 1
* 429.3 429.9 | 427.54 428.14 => 4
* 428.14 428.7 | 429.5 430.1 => -5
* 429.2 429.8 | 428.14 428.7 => 2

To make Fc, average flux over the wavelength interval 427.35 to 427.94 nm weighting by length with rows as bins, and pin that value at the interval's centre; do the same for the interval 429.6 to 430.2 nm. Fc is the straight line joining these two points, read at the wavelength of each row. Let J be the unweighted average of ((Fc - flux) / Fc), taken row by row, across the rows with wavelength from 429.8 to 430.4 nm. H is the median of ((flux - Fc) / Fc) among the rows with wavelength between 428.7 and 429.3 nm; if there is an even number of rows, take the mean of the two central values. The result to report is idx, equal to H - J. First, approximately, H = 0.026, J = 0.069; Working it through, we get -0.042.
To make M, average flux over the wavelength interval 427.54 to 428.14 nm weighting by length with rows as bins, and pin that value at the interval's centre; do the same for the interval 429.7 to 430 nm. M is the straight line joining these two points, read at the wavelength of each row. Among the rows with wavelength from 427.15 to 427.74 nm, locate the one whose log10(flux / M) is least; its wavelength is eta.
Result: 427.298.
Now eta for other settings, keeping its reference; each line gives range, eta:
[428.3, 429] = 428.974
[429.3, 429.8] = 429.765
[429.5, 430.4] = 430.161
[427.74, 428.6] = 428.086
